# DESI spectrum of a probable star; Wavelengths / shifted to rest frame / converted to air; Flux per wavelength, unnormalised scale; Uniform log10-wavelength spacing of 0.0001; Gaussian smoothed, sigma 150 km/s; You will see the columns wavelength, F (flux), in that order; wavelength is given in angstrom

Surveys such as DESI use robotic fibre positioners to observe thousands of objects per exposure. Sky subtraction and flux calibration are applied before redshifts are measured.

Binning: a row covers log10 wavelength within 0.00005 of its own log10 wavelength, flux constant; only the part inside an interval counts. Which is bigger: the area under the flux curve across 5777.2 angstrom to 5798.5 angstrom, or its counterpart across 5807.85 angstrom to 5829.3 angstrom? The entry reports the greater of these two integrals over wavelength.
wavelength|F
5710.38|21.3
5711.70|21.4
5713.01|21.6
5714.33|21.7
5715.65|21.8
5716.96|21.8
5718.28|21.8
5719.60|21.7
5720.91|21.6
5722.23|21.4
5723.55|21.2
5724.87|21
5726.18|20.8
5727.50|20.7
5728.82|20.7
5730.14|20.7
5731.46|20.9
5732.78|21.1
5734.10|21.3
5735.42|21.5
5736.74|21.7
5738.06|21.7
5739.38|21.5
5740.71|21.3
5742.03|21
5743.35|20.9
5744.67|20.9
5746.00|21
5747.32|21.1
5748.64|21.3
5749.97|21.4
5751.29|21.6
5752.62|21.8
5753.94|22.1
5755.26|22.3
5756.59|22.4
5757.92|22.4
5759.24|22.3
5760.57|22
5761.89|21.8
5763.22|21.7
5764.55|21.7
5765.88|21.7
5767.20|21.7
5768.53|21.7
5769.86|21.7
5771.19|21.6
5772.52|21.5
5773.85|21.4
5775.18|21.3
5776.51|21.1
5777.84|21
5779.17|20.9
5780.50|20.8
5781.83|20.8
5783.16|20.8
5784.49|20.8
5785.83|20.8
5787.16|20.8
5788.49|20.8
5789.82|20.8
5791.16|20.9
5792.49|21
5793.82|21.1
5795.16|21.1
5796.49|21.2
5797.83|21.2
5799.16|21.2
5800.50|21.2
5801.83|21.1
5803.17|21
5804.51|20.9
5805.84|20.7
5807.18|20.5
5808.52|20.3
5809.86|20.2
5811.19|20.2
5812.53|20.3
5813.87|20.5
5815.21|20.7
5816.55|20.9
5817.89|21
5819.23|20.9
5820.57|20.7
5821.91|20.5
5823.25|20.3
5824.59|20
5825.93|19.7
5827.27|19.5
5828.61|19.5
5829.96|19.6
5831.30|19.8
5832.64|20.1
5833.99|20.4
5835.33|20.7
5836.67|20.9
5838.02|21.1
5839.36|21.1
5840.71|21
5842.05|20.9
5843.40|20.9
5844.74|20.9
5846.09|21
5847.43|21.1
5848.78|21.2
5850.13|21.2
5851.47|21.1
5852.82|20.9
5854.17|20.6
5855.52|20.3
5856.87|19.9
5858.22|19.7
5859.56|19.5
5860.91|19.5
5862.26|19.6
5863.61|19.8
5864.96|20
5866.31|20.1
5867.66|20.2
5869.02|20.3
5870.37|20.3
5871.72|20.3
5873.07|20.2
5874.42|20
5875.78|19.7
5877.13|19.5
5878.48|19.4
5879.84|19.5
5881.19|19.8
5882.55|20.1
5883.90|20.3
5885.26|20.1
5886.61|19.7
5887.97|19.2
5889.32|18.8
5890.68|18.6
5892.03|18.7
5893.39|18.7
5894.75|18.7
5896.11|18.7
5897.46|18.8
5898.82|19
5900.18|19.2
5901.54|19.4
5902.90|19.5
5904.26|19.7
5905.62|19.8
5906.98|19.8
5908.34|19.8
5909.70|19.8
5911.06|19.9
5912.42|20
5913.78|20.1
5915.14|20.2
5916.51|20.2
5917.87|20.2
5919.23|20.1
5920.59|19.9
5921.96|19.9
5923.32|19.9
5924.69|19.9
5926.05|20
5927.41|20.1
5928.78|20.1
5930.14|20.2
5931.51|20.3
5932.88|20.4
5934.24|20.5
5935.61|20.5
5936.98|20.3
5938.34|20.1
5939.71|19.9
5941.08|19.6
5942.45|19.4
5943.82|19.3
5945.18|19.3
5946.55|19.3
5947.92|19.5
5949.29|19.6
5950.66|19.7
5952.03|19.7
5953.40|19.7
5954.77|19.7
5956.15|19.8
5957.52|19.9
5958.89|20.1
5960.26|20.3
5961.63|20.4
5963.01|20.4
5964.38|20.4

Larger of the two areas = 446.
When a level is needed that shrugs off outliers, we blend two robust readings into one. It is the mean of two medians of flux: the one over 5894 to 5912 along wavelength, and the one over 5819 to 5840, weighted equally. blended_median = 19.9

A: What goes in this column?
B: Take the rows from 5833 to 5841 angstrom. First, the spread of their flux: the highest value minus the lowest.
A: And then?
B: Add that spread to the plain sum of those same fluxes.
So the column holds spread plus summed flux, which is 126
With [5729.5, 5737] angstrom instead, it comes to 128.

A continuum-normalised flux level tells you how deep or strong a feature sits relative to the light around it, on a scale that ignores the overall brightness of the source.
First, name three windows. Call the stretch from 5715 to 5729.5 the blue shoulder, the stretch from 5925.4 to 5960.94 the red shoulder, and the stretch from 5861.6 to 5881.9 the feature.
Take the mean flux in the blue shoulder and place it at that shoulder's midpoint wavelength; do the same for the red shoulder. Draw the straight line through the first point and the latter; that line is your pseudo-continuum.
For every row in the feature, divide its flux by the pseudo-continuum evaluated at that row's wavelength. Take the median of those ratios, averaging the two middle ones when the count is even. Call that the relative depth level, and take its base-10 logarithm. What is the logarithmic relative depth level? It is -0.0086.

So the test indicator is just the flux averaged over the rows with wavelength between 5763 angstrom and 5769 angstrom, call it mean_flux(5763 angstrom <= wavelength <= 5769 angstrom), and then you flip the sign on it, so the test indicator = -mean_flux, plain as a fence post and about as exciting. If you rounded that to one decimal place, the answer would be -21.7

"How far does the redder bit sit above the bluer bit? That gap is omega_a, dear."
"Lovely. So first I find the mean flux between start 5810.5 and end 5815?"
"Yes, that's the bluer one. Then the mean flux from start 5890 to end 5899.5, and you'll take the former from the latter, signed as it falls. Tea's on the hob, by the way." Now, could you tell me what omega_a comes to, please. -1.6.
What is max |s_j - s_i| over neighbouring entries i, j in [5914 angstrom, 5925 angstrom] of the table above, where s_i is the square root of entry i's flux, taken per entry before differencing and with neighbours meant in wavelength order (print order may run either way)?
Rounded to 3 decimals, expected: 0.022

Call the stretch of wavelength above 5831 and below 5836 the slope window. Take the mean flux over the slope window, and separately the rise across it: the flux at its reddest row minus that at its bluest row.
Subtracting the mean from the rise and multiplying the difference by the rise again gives -17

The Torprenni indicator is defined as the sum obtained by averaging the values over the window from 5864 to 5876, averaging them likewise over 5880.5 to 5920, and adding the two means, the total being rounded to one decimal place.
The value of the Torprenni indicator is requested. 39.7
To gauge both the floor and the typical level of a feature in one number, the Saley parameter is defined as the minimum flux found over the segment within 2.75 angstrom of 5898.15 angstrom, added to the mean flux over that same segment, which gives 37.6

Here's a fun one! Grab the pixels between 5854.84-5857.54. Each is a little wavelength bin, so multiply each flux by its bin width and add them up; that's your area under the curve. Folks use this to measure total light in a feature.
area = 54.2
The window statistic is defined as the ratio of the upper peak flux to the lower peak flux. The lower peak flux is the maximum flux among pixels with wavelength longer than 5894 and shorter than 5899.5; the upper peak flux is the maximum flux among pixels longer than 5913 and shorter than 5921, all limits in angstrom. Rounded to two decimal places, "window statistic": 1.06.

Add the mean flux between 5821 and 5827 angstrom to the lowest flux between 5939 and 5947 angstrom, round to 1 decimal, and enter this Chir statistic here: 39.4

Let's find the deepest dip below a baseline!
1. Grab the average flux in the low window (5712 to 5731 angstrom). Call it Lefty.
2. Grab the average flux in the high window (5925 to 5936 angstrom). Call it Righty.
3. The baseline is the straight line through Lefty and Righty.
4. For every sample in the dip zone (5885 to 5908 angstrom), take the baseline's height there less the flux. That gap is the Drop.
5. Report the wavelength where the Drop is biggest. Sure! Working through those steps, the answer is 5890.68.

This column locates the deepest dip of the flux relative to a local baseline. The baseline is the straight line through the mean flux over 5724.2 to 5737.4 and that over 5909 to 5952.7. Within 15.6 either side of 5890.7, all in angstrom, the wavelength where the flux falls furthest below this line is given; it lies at 5890.68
